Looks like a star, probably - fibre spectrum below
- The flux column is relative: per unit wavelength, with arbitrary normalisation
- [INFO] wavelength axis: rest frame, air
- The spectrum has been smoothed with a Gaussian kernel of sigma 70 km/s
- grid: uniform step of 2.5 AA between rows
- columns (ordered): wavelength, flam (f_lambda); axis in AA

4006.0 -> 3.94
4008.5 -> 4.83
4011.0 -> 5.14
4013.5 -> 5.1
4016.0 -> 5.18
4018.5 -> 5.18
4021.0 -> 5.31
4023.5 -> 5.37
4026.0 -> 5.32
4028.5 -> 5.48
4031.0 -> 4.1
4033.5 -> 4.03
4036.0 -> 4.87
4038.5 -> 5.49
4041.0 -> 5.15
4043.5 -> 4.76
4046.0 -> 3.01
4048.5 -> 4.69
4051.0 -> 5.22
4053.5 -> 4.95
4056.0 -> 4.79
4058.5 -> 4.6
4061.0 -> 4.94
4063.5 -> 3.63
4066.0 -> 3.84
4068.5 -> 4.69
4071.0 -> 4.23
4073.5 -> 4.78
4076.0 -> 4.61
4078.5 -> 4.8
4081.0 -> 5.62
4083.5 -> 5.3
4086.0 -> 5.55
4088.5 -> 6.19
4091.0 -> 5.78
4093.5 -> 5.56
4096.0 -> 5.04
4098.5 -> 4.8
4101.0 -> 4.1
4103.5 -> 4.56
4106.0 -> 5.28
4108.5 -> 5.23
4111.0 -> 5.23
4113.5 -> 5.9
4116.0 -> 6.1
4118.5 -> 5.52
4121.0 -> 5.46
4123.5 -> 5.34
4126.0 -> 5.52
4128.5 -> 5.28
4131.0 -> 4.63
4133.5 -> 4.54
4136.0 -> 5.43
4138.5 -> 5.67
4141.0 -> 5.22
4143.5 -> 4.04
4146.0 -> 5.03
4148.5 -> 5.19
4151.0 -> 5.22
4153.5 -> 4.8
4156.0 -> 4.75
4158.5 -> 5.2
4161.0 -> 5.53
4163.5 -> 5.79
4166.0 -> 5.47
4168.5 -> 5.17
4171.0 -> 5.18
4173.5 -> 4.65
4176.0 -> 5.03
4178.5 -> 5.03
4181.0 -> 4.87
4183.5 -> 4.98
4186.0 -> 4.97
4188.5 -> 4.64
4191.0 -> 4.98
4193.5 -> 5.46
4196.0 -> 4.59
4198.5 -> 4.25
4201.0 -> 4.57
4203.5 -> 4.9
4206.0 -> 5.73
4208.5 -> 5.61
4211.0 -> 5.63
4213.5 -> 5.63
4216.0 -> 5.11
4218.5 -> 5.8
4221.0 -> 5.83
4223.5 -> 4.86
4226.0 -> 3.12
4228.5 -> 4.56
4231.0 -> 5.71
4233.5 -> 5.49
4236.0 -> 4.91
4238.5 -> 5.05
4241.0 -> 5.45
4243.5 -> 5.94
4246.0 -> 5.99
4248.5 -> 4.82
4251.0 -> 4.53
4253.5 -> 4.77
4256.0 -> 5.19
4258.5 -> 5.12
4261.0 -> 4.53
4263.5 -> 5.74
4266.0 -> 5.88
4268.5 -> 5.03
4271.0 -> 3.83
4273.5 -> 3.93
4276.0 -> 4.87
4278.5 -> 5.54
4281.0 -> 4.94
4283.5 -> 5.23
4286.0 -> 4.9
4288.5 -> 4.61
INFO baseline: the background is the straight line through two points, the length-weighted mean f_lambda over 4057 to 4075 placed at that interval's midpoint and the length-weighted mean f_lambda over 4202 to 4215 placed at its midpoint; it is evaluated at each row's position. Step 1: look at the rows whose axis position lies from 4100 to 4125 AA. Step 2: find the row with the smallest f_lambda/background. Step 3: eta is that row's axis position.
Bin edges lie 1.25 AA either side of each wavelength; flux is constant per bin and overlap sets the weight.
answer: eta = 4101.0 AA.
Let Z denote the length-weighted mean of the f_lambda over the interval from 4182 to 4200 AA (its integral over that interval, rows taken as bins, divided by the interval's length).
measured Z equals 4.8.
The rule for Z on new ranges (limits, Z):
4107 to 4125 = 5.5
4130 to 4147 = 4.9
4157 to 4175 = 5.3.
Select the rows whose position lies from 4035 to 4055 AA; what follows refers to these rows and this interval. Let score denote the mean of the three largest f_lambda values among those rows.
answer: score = 5.3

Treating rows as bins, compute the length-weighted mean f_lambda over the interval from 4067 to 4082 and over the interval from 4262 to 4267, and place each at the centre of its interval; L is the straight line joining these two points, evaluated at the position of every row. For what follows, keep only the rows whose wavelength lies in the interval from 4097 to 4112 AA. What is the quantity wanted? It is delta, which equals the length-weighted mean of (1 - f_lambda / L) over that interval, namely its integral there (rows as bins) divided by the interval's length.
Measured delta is 0.01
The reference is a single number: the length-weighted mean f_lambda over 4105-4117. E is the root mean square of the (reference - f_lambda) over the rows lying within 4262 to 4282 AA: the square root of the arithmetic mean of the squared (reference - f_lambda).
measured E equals 0.92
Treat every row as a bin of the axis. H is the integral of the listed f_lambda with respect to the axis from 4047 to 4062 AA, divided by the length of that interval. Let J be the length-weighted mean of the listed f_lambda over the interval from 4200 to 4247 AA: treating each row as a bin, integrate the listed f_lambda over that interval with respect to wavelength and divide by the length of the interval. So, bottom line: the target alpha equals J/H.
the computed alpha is 1.09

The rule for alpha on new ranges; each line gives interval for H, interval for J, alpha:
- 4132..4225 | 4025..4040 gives 0.95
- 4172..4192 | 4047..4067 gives 0.93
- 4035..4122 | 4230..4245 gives 1.09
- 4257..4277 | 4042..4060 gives 0.94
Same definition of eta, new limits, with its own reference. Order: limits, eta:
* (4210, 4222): 4216.0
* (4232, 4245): 4236.0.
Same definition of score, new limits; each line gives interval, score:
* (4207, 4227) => 5.8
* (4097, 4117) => 5.8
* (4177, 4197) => 5.2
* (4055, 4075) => 4.8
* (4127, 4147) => 5.5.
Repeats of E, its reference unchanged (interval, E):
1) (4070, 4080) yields 0.96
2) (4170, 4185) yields 0.61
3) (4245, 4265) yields 0.68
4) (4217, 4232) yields 1.12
